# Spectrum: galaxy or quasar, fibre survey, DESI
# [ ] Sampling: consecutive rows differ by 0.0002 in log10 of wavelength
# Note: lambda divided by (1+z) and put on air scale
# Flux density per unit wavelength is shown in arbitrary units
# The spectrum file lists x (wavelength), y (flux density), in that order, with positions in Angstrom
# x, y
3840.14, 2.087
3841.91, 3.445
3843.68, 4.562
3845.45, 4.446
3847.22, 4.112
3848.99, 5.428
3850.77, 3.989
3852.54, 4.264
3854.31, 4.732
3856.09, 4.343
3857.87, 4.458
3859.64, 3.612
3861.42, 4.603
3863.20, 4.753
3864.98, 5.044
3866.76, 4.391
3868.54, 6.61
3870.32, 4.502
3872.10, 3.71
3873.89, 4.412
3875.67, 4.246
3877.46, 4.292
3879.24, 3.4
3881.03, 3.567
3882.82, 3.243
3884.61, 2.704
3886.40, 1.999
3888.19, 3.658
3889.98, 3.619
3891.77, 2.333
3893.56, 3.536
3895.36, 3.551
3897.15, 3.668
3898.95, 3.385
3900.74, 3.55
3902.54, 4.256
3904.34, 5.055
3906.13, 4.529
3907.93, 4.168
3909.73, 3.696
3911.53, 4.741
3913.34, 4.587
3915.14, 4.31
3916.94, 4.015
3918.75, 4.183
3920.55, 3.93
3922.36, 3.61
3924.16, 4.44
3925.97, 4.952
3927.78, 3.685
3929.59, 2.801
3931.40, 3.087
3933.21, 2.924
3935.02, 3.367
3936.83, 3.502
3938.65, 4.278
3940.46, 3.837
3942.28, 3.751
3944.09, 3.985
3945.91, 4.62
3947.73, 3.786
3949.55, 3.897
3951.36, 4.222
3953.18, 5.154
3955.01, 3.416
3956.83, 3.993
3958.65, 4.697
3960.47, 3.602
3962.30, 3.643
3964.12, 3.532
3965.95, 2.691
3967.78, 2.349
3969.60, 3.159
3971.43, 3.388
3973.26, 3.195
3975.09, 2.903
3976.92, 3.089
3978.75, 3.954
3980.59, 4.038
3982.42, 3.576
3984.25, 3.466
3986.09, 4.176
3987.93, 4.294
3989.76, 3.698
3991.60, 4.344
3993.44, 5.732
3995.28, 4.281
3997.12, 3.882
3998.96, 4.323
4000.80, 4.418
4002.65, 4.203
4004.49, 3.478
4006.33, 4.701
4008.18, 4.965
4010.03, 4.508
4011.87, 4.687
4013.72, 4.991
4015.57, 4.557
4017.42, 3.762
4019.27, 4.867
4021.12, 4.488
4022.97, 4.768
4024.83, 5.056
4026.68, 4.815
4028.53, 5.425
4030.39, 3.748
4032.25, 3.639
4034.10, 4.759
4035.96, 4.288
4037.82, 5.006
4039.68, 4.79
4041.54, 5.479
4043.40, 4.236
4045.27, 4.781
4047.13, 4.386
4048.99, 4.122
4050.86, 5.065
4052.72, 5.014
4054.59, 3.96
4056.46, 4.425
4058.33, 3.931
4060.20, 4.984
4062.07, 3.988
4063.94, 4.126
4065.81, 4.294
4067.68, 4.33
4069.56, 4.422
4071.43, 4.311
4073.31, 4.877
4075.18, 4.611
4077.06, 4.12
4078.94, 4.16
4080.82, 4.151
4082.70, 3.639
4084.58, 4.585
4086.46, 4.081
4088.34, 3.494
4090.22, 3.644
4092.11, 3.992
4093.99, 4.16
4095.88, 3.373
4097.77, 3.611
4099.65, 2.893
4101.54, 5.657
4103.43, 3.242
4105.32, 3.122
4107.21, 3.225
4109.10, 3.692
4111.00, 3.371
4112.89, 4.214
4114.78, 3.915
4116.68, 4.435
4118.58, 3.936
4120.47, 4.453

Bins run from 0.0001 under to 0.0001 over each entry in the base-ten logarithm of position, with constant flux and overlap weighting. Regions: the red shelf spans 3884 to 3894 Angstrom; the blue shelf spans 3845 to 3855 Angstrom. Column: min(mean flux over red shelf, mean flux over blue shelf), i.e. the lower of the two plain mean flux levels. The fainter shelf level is 3.0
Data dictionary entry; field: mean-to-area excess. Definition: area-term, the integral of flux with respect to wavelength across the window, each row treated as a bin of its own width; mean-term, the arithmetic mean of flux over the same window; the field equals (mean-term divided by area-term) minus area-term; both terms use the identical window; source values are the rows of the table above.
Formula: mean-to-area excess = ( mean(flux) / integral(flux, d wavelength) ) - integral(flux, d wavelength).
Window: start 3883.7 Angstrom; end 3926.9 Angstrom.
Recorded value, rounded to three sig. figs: -166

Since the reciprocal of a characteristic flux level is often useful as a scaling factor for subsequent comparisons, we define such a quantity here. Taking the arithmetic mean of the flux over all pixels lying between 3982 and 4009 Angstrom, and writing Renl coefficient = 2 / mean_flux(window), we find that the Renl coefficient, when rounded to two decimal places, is 0.47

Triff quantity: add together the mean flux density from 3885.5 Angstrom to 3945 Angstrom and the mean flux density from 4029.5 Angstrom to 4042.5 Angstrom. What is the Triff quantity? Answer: 8.32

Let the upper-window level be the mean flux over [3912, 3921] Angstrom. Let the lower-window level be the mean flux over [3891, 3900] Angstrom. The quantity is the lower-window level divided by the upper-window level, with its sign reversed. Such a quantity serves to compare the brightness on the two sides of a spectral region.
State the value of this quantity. -0.78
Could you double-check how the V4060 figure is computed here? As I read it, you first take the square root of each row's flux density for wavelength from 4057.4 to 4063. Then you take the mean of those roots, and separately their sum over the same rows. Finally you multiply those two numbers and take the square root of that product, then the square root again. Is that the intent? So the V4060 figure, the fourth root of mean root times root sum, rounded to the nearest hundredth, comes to 1.89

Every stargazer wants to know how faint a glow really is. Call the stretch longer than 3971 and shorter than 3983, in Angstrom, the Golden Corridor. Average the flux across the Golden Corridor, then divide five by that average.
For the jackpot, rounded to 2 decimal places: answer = 1.45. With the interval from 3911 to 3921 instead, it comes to 1.16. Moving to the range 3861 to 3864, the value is 1.07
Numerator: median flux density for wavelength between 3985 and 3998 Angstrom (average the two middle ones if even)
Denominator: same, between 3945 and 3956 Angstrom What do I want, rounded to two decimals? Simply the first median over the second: 1.05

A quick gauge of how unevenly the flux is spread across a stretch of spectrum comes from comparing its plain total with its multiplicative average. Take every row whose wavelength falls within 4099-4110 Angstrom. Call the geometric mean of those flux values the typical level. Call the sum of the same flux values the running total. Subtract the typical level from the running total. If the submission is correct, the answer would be 18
